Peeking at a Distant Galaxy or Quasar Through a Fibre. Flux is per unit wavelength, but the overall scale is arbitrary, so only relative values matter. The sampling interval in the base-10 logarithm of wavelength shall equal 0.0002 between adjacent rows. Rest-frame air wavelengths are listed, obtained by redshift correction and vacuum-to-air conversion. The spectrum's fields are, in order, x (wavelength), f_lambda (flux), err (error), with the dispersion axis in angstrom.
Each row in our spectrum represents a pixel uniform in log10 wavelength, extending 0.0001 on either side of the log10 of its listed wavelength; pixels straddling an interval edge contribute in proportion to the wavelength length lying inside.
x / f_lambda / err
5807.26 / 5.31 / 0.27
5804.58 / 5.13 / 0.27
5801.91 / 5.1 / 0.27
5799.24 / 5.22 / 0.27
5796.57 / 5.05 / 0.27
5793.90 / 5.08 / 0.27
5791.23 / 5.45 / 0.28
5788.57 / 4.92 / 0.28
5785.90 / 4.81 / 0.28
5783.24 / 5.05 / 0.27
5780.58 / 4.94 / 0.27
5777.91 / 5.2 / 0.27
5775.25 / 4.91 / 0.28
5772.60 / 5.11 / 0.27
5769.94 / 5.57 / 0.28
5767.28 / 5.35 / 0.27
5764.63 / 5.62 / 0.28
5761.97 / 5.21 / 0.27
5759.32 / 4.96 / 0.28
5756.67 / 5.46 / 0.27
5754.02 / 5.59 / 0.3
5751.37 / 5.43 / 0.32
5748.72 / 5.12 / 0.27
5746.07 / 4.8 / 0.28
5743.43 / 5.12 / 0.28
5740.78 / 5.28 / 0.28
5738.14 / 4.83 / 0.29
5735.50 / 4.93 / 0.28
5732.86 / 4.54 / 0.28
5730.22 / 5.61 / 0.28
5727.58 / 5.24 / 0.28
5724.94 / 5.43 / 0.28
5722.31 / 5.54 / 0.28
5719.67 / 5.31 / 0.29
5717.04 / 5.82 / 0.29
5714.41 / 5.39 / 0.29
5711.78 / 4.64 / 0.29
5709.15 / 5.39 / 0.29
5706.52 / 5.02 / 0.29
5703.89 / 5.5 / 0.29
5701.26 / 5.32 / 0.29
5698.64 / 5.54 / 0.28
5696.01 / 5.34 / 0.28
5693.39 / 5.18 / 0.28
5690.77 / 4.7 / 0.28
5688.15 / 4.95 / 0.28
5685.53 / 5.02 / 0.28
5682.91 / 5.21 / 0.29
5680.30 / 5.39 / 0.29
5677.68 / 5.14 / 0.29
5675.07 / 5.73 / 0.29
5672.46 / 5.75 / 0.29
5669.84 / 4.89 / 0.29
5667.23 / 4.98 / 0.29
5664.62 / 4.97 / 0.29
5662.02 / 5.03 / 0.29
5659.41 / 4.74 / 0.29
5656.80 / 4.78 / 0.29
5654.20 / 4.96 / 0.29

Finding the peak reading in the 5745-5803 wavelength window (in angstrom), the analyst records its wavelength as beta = 5764.63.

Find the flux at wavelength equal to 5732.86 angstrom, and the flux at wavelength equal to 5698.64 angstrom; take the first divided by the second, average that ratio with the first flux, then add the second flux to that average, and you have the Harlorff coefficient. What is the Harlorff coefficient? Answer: 8.2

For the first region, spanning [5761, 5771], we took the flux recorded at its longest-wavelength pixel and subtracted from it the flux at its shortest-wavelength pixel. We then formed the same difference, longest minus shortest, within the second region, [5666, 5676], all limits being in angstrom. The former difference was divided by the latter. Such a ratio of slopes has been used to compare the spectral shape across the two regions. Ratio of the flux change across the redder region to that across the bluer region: 0.5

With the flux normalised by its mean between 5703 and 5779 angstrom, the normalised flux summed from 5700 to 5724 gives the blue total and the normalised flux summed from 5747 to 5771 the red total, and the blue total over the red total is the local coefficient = 0.99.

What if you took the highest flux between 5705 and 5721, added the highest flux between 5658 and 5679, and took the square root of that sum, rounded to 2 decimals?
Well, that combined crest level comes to 3.40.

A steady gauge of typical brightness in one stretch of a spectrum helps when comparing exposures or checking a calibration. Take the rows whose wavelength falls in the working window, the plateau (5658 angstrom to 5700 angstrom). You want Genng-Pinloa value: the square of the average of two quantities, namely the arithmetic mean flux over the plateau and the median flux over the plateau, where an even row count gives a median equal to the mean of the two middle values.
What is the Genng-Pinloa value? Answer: 26.2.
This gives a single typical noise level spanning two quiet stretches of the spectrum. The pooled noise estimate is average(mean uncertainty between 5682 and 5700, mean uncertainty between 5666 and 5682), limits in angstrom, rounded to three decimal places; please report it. 0.286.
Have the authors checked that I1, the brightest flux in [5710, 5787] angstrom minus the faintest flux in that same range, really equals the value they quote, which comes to 1.28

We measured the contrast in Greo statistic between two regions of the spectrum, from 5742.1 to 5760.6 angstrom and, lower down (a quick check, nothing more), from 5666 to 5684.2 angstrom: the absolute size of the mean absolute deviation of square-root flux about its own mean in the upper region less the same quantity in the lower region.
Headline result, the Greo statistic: 0.0074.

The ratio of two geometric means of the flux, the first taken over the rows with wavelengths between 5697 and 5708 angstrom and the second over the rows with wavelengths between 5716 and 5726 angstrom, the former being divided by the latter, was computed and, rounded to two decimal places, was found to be 0.97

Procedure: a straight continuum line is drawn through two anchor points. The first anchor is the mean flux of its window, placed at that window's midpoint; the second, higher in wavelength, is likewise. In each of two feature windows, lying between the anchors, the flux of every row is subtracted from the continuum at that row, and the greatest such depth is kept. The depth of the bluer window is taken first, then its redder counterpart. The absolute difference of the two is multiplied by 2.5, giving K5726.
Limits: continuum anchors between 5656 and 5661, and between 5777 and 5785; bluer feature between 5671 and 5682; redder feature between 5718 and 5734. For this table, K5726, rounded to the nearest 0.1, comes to 1.8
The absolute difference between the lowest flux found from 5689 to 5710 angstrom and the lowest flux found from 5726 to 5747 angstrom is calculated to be 0.16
